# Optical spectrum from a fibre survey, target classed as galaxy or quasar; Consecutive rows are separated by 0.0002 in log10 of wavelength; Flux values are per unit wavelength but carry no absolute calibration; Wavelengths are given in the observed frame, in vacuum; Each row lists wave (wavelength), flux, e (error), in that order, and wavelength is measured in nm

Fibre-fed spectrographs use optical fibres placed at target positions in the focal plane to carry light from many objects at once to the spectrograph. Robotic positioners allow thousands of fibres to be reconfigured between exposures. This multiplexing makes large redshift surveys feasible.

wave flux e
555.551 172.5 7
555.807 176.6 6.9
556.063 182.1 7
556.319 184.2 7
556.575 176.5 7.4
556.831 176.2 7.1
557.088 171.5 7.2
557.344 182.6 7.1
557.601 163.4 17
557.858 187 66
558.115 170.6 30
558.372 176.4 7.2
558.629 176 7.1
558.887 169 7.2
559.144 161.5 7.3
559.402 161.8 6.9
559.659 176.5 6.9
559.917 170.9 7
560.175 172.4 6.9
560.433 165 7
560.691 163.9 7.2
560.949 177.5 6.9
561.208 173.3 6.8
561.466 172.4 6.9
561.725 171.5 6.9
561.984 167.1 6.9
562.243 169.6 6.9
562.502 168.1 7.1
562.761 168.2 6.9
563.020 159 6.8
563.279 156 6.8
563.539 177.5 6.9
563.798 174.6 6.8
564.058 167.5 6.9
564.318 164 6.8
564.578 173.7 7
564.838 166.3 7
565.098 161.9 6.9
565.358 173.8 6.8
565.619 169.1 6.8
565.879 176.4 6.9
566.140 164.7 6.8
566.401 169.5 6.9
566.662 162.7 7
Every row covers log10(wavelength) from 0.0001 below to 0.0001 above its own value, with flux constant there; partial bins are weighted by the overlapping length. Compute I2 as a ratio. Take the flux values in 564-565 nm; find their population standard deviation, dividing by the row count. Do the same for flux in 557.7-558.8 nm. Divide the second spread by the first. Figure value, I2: 1.66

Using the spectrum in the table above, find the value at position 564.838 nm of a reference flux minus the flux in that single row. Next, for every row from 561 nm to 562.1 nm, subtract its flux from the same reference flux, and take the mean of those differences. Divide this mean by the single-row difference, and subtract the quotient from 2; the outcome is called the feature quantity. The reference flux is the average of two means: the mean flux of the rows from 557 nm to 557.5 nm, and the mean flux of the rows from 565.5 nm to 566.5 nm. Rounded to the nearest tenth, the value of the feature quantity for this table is 1.7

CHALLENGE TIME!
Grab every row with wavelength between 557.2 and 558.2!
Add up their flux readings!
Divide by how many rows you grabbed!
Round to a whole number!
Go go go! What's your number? 176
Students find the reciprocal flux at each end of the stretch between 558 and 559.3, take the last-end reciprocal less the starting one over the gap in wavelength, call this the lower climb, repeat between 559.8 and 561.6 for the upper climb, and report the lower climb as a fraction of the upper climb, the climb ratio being -10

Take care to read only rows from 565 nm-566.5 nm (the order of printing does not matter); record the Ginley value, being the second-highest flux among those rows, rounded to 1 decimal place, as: 173.8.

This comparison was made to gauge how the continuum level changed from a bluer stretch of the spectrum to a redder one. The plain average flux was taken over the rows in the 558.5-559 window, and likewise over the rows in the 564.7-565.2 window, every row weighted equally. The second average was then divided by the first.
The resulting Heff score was 0.95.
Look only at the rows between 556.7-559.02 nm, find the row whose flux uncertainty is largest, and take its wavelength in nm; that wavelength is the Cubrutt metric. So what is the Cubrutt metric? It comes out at 557.858 nm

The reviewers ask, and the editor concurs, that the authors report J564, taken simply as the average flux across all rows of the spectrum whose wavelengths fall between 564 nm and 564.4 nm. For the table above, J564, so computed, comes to 166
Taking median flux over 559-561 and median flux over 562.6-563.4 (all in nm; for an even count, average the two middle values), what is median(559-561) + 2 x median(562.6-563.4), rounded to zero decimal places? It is 486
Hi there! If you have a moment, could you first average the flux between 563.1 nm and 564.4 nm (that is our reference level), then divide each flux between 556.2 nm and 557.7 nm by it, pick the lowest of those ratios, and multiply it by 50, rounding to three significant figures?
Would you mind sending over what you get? 48.7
